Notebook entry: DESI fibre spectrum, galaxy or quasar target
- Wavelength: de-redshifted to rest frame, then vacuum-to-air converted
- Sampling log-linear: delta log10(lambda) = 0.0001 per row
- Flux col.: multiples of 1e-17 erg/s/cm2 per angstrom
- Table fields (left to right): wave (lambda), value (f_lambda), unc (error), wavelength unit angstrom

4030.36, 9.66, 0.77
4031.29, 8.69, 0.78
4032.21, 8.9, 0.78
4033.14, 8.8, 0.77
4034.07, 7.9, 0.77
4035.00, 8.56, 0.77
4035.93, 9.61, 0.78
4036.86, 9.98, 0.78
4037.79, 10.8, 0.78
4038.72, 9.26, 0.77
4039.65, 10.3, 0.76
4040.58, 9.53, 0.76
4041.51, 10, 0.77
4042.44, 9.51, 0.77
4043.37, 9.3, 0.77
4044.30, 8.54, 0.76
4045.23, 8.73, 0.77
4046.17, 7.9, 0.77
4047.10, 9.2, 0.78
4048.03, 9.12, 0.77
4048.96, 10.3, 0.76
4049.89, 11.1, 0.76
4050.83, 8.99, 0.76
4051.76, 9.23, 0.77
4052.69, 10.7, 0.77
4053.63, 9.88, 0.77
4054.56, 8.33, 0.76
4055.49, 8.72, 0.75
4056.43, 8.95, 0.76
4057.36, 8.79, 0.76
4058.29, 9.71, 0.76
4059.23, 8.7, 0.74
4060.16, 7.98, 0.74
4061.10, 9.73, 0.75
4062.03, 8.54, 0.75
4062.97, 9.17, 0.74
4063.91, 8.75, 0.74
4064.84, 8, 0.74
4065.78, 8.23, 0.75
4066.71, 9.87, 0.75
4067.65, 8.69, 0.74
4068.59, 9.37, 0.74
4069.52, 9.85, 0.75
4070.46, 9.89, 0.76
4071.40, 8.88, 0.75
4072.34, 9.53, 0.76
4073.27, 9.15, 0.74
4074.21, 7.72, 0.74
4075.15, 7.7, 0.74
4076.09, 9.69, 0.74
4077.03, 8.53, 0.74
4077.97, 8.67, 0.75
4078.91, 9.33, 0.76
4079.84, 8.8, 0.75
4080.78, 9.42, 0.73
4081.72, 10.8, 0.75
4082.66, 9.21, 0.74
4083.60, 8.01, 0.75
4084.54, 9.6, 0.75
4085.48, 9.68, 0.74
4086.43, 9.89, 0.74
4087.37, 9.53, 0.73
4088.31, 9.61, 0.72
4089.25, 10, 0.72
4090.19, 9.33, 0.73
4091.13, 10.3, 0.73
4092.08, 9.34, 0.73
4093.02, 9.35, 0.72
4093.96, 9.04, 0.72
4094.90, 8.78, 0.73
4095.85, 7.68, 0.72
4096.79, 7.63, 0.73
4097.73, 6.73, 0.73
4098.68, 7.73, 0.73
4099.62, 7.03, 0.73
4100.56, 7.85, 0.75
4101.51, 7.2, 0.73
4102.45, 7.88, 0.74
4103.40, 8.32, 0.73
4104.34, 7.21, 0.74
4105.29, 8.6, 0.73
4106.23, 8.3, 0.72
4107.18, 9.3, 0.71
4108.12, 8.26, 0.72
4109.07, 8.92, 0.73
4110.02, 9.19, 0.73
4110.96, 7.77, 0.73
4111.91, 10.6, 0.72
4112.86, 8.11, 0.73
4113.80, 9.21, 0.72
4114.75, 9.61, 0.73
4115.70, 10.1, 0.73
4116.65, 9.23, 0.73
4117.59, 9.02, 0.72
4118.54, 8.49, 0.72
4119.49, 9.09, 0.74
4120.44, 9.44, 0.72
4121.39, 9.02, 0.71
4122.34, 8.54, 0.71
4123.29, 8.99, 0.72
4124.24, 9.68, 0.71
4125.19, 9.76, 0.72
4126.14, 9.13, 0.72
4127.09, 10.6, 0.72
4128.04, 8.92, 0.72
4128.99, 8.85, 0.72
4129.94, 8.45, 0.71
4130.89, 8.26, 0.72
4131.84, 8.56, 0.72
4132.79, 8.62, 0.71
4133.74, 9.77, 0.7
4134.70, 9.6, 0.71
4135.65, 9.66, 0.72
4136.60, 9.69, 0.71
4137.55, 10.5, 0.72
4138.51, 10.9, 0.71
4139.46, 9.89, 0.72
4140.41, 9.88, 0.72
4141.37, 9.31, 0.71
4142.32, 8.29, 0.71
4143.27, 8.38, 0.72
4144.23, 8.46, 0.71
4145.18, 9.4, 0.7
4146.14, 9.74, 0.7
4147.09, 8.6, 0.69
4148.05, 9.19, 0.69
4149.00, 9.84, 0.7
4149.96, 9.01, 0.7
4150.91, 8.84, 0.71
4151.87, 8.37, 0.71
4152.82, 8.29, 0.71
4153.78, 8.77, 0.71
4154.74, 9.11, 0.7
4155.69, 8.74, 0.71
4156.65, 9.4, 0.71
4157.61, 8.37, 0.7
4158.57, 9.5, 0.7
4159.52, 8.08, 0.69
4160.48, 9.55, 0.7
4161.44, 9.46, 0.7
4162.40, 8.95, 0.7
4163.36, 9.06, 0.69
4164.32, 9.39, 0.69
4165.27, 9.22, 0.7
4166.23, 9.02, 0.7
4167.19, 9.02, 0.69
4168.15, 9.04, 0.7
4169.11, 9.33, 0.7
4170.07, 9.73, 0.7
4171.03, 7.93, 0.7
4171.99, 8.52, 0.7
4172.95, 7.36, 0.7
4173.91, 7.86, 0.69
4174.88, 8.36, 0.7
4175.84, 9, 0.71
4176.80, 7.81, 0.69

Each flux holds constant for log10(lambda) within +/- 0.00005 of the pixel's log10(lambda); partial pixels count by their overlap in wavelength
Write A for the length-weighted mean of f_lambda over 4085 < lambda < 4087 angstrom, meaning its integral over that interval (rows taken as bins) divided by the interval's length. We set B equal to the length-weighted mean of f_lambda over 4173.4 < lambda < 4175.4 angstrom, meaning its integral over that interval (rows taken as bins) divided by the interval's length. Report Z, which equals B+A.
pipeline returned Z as 17.8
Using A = 9.7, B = 8.1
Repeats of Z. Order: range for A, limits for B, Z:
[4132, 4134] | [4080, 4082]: 18.9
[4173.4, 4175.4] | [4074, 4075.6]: 15.8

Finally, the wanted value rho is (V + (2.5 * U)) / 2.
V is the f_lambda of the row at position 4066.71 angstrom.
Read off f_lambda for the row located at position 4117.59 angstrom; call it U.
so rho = 16.2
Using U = 9.02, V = 9.87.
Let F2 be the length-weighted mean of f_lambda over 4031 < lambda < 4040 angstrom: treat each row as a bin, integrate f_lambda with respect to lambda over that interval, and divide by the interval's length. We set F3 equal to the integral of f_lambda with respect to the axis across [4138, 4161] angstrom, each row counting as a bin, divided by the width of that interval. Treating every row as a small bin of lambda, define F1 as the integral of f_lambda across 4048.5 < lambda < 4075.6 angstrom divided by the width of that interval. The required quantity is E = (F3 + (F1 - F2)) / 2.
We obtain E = 4.46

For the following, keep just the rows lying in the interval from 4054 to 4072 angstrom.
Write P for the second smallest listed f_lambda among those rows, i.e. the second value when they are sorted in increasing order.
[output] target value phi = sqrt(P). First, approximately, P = 8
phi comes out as 2.83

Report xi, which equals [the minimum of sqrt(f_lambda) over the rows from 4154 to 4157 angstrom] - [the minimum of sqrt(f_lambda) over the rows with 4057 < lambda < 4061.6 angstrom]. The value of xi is 0.131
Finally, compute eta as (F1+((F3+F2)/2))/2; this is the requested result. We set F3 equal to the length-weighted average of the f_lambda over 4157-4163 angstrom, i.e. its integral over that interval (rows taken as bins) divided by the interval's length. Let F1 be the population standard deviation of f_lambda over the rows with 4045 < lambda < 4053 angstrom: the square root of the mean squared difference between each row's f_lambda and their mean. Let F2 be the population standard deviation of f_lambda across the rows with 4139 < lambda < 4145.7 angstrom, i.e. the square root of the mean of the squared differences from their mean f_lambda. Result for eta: 2.89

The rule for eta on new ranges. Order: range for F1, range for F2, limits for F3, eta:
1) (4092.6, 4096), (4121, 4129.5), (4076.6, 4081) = 2.70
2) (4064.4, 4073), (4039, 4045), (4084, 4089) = 2.89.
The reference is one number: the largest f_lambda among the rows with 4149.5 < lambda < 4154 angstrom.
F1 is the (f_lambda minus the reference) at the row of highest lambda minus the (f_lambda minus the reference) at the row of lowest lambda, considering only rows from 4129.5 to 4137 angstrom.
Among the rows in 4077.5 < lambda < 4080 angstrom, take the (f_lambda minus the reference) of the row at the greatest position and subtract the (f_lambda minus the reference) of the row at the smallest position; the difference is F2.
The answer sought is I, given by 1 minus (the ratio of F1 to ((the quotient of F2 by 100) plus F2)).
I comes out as -8.4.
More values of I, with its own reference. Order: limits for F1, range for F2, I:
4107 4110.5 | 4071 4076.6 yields 1.1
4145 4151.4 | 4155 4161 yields 1.7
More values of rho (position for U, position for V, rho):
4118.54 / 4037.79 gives 16.0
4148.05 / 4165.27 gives 16.1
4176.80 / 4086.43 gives 14.7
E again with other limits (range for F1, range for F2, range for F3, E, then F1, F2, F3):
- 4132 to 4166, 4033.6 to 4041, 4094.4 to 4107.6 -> 3.79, 9.19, 9.49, 7.87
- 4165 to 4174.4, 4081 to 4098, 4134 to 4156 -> 4.38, 8.68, 9.17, 9.25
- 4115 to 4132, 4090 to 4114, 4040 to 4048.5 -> 4.91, 9.13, 8.43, 9.11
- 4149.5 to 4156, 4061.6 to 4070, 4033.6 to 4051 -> 4.60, 8.74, 8.94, 9.40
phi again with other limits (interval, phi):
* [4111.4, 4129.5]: 2.91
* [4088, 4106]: 2.65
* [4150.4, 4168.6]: 2.88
